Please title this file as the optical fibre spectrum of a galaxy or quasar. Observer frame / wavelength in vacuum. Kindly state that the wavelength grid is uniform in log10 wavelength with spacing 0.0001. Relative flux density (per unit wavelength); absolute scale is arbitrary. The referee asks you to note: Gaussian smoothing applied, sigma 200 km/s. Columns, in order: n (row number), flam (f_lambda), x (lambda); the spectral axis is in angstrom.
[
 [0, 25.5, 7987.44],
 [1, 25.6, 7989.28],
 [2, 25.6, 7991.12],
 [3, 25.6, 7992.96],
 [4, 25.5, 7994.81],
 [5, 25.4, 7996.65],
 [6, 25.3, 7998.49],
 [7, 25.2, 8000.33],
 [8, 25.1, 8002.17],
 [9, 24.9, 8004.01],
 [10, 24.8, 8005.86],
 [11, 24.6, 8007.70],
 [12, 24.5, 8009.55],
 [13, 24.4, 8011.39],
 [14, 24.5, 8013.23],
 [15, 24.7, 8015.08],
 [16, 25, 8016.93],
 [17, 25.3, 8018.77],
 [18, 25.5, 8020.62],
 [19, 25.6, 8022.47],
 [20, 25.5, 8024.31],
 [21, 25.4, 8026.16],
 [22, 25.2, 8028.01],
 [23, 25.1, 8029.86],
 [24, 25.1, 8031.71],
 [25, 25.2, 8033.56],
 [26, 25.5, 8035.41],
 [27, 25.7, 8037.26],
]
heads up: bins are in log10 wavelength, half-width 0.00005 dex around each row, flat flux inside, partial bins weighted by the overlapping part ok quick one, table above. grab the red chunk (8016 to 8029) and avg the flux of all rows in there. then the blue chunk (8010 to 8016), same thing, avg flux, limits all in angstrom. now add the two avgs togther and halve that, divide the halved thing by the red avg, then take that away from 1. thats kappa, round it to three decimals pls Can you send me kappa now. 0.016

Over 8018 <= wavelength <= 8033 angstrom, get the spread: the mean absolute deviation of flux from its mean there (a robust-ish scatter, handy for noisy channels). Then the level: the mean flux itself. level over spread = 156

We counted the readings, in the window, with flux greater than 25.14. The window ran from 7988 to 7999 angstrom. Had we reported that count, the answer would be 6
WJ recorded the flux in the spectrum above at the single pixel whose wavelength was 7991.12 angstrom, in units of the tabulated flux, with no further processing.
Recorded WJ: 25.6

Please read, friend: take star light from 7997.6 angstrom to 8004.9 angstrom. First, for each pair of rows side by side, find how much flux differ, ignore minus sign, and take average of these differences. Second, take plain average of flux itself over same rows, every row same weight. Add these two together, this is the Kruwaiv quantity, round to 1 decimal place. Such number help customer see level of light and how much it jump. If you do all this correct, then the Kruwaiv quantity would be 25.3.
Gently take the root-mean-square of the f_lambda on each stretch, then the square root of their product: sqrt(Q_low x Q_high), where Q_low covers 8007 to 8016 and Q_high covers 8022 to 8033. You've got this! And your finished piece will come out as 24.9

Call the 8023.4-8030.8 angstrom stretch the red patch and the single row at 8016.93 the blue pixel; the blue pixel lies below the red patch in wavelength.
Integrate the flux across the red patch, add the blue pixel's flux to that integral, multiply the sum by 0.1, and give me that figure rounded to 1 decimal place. 21.2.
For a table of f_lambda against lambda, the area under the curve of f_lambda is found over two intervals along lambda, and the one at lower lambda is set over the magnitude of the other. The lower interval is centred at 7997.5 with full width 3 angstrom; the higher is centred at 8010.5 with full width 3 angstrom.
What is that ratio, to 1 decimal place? 1.0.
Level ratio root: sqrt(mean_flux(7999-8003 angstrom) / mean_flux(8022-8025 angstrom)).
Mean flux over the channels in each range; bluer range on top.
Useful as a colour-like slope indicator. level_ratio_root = 0.99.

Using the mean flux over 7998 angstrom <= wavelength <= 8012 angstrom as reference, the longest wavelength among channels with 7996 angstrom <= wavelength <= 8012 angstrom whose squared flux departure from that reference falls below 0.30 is 8011.39 angstrom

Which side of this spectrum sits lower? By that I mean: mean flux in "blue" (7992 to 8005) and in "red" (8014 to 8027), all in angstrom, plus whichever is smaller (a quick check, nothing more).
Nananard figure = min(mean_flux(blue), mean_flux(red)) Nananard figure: 25.3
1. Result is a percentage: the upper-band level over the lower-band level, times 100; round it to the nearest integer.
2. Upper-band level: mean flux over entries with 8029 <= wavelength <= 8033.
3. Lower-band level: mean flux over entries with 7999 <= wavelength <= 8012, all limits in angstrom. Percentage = 101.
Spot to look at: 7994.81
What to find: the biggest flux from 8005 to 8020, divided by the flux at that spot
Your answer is 0.99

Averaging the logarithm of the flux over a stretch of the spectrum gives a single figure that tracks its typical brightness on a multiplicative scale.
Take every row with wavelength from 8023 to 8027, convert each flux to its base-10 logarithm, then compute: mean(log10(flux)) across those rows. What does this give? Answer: 1.41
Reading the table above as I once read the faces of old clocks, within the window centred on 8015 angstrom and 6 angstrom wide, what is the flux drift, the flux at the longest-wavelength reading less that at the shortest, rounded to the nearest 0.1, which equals 0.5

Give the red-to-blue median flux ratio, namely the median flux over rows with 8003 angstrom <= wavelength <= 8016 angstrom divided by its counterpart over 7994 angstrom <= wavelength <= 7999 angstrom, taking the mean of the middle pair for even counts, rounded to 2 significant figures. 0.97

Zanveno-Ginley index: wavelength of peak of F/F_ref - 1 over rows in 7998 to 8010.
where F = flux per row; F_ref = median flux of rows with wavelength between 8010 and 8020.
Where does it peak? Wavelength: 7998.49 angstrom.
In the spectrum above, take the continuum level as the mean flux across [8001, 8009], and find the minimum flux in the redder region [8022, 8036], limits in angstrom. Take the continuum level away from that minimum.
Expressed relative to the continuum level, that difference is 0.01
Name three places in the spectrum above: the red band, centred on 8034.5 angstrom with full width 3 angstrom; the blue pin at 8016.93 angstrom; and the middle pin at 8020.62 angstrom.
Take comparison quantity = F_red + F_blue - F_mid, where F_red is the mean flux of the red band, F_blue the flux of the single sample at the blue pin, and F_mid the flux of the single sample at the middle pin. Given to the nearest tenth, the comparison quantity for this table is 24.9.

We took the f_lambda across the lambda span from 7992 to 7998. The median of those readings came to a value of 25.5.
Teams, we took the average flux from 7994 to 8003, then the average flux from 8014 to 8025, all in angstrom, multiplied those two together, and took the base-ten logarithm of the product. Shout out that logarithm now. 2.806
